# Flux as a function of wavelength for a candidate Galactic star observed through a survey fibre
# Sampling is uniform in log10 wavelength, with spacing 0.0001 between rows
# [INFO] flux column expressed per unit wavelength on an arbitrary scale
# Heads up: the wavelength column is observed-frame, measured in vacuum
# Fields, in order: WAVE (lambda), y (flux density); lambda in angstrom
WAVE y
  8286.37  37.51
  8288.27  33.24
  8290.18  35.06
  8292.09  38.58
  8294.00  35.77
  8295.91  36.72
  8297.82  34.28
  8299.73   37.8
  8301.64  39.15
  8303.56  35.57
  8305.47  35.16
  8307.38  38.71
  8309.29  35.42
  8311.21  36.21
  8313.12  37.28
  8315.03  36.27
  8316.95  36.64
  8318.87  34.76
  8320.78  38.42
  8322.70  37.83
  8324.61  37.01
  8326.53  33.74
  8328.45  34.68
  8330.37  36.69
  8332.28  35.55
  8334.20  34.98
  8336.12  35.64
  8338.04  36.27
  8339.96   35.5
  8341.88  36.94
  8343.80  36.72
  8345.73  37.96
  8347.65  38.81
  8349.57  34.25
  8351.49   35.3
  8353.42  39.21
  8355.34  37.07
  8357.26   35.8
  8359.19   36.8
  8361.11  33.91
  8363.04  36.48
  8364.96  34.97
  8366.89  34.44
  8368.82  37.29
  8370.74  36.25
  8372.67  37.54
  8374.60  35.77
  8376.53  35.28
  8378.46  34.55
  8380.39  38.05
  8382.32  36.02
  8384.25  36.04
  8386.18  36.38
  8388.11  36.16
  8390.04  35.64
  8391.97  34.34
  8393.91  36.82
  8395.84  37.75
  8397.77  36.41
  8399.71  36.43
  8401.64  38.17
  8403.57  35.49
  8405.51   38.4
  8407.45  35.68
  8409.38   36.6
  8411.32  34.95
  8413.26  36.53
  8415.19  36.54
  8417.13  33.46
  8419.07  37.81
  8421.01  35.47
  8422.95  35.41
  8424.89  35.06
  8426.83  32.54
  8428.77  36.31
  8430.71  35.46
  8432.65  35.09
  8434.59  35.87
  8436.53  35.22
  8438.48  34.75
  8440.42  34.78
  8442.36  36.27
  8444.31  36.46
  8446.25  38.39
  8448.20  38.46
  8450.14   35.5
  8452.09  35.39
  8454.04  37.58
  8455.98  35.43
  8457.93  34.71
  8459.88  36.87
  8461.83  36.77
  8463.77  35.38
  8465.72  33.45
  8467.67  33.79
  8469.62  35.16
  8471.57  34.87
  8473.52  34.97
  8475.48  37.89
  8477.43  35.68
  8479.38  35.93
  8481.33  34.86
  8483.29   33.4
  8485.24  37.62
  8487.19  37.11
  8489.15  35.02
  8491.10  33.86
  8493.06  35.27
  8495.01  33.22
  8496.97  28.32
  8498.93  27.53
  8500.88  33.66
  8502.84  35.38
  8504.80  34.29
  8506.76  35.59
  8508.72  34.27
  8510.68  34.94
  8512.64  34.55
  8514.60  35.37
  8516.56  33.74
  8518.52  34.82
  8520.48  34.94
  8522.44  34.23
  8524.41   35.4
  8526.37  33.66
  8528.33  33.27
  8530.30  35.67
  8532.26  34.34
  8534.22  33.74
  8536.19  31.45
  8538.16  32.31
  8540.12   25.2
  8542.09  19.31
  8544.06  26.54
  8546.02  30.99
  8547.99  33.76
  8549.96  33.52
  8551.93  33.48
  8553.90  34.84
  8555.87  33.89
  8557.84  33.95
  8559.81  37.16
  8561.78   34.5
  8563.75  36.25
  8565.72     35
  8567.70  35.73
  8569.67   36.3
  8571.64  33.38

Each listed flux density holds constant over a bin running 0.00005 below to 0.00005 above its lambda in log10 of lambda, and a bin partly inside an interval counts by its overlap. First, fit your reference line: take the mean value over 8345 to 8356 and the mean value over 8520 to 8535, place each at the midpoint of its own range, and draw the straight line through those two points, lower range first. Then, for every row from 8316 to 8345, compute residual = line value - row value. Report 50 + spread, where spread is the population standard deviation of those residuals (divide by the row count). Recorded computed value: 51.2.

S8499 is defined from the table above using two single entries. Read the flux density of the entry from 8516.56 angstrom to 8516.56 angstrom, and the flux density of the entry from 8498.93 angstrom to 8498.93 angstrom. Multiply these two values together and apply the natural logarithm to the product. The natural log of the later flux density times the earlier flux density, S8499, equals 6.83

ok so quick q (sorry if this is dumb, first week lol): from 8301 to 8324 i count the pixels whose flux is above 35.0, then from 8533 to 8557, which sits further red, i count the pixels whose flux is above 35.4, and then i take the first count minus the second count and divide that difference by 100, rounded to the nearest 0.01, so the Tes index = 0.11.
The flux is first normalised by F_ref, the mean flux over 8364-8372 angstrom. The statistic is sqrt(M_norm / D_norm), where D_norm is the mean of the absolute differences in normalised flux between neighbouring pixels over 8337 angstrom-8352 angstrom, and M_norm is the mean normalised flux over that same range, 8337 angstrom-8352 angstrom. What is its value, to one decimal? 5.0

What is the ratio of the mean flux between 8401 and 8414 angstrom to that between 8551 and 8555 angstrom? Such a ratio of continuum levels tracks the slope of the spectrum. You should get 1.07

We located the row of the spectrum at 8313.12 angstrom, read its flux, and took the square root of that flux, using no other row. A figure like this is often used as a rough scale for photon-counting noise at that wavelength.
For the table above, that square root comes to 6.11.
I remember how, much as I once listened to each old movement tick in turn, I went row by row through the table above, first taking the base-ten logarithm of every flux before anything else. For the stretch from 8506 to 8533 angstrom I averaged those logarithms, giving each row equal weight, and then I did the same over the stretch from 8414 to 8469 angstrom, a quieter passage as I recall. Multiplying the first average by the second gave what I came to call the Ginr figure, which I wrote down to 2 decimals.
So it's 2.39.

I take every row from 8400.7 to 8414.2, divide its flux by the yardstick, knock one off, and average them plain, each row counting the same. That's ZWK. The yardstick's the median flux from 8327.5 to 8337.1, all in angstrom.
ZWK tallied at 0.03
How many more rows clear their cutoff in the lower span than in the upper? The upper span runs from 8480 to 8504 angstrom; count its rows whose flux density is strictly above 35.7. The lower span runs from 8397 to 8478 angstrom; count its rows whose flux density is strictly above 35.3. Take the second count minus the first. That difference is 26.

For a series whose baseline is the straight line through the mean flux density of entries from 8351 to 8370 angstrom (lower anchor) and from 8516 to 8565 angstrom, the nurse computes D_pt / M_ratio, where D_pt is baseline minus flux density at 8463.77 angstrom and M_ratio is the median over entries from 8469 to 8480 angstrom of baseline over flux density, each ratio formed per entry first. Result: -1.2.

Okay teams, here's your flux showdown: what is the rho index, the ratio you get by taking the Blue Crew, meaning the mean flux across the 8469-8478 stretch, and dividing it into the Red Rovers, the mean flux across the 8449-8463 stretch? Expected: 1.01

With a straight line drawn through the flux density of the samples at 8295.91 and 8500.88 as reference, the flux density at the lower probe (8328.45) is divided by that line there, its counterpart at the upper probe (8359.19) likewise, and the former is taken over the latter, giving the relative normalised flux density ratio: 0.93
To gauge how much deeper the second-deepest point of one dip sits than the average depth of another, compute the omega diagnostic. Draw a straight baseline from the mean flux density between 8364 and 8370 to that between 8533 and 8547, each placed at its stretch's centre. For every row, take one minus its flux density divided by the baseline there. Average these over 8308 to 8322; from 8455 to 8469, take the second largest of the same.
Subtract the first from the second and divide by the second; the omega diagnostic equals 1.4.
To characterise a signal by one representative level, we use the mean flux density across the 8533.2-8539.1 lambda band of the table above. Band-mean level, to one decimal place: 32.5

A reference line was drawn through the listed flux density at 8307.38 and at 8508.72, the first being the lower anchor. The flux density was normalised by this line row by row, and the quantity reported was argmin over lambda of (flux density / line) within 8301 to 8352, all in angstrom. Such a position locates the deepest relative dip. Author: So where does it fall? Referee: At 8326.53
